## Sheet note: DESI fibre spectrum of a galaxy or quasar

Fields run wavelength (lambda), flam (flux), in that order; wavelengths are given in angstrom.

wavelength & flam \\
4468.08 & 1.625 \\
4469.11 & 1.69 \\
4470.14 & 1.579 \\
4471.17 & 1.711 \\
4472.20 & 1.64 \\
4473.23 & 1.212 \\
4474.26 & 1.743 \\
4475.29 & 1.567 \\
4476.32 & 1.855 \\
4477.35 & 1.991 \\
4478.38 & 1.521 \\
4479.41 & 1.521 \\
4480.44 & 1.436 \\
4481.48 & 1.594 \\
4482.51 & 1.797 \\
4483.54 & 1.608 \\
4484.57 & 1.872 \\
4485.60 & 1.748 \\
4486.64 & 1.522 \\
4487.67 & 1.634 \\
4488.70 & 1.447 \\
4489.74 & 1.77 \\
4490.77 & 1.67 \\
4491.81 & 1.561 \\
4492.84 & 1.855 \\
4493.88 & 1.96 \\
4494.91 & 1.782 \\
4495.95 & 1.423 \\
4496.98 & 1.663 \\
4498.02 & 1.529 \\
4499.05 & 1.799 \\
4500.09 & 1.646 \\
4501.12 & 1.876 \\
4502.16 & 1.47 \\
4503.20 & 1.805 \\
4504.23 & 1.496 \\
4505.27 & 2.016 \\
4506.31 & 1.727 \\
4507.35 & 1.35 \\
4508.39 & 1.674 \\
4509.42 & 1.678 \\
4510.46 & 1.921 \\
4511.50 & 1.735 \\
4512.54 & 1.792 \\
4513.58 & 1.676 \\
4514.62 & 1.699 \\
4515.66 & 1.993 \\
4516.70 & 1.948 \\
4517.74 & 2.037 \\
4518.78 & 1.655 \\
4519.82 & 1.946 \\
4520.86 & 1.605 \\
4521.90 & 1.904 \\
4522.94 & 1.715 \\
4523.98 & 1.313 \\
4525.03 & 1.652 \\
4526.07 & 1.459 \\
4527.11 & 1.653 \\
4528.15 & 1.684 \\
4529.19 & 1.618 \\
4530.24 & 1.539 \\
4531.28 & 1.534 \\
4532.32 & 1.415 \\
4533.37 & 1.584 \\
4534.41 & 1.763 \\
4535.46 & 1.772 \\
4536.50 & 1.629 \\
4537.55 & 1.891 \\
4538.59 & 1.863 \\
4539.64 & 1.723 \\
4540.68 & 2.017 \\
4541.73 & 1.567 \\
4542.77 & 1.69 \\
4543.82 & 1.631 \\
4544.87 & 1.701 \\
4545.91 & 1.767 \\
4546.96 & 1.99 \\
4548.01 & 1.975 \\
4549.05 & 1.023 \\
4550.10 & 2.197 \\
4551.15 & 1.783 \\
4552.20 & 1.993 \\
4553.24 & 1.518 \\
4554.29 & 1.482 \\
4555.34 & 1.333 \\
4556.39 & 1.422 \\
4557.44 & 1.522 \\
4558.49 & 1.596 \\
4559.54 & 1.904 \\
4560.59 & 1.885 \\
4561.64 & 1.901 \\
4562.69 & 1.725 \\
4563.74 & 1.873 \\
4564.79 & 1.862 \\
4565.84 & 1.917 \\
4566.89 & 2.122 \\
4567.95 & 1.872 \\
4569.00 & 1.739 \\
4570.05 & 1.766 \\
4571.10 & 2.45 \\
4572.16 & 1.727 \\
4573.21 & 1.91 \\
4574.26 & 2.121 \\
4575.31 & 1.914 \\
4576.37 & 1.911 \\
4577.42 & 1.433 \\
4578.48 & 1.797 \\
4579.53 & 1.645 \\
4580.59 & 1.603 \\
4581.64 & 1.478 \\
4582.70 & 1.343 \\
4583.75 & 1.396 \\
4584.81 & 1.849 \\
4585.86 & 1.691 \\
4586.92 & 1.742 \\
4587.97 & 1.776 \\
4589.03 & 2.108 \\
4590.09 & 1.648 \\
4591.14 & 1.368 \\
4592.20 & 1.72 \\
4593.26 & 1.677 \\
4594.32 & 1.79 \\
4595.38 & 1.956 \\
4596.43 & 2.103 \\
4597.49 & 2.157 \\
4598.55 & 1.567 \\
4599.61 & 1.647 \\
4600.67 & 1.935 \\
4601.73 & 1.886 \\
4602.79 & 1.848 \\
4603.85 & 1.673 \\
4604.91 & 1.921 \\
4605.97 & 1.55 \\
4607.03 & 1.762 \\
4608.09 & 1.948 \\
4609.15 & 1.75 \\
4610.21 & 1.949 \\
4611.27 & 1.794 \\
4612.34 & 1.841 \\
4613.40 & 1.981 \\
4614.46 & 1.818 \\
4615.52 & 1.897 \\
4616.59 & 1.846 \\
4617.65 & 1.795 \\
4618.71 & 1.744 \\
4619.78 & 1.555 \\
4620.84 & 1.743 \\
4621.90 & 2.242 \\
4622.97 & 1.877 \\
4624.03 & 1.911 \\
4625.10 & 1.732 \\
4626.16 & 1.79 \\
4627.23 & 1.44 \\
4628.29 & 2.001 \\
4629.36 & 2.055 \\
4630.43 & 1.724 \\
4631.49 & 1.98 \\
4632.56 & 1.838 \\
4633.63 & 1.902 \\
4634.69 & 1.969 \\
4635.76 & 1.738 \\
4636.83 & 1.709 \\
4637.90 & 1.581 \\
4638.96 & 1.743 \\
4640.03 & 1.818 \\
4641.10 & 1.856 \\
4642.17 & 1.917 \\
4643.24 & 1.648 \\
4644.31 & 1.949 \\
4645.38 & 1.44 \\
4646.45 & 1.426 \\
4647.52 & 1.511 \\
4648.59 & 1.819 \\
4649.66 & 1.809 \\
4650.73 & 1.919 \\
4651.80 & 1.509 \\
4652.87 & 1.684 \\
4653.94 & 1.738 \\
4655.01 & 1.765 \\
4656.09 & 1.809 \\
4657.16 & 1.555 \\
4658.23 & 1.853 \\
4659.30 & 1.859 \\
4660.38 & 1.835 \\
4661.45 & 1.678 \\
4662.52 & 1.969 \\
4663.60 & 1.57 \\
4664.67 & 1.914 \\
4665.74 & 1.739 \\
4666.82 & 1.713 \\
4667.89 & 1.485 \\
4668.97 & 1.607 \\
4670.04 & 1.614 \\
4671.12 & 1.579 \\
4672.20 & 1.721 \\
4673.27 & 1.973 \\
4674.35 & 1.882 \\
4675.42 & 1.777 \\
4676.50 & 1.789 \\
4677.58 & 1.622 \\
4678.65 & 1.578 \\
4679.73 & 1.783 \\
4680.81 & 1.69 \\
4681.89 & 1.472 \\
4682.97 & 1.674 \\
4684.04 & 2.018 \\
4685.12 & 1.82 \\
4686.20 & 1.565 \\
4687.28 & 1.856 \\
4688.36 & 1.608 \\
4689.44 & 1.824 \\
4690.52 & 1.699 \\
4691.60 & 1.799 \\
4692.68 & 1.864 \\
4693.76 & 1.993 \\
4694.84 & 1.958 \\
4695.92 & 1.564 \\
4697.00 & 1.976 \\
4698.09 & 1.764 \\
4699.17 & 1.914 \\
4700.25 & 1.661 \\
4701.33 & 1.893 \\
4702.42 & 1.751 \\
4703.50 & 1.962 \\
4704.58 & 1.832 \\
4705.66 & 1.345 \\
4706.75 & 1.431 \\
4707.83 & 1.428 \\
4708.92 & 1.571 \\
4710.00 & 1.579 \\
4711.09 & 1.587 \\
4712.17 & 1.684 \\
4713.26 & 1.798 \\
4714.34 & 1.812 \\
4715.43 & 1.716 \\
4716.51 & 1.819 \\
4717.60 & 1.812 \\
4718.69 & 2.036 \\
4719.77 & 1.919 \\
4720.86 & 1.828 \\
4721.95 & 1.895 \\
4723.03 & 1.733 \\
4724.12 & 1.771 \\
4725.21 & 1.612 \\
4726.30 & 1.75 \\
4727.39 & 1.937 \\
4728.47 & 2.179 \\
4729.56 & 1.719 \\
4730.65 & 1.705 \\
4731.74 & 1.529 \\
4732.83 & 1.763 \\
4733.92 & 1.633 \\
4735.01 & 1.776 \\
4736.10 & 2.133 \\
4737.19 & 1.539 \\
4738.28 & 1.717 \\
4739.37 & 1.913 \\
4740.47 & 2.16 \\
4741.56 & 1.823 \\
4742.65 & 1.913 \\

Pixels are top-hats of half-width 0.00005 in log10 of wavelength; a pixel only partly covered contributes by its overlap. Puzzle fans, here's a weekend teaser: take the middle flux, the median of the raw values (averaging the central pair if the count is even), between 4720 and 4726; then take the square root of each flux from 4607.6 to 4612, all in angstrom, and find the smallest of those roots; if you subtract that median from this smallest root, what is -0.45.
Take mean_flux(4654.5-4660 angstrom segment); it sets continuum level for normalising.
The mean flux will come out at 1.77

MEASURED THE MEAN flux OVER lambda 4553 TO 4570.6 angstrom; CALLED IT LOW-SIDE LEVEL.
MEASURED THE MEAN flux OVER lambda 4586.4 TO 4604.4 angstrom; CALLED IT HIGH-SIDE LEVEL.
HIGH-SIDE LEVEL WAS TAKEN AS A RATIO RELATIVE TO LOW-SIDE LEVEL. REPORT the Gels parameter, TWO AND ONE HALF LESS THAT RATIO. 1.46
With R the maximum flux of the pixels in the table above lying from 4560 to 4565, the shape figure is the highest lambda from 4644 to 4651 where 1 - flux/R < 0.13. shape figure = 4650.73 angstrom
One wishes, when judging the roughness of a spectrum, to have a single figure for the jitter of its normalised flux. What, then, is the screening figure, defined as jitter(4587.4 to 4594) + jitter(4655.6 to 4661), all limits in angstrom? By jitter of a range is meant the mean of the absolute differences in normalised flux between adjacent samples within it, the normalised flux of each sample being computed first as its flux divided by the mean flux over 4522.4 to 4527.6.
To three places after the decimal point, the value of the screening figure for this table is 0.282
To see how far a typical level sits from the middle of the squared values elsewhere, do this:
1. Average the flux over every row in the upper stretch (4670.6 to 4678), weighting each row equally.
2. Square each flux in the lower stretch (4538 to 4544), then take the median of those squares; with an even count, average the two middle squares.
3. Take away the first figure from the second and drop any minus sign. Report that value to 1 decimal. 1.1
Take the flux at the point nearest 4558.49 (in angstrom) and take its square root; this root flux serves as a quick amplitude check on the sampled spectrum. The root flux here 1.26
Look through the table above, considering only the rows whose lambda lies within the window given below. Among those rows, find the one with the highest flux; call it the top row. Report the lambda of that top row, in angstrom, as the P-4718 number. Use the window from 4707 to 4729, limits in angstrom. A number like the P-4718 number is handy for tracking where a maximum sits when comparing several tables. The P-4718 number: 4728.47 angstrom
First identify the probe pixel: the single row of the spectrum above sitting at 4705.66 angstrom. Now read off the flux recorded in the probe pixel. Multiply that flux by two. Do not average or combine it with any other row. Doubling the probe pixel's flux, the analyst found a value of 2.7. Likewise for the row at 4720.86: 3.7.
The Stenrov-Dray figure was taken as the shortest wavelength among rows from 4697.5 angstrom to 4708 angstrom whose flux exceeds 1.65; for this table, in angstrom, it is 4698.09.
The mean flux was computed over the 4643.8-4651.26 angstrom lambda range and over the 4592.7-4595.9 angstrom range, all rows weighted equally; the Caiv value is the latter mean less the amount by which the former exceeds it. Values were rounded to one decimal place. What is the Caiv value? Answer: 1.9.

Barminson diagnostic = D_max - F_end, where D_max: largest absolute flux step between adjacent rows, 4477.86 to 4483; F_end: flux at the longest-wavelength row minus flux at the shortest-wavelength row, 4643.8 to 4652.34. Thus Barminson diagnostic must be 0.64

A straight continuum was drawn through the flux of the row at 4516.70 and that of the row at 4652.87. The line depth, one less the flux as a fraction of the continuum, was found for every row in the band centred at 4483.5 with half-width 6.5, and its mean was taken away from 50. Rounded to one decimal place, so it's 49.8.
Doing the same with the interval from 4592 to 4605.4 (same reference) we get 50.0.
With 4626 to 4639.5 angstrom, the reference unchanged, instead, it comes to 50.0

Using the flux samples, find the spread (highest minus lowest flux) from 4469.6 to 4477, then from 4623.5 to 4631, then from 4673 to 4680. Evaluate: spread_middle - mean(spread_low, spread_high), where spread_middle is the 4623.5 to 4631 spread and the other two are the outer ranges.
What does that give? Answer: 0.10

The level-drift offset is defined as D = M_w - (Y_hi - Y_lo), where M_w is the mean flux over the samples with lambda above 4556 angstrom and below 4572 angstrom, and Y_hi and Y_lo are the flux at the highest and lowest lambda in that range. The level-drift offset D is 0.8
